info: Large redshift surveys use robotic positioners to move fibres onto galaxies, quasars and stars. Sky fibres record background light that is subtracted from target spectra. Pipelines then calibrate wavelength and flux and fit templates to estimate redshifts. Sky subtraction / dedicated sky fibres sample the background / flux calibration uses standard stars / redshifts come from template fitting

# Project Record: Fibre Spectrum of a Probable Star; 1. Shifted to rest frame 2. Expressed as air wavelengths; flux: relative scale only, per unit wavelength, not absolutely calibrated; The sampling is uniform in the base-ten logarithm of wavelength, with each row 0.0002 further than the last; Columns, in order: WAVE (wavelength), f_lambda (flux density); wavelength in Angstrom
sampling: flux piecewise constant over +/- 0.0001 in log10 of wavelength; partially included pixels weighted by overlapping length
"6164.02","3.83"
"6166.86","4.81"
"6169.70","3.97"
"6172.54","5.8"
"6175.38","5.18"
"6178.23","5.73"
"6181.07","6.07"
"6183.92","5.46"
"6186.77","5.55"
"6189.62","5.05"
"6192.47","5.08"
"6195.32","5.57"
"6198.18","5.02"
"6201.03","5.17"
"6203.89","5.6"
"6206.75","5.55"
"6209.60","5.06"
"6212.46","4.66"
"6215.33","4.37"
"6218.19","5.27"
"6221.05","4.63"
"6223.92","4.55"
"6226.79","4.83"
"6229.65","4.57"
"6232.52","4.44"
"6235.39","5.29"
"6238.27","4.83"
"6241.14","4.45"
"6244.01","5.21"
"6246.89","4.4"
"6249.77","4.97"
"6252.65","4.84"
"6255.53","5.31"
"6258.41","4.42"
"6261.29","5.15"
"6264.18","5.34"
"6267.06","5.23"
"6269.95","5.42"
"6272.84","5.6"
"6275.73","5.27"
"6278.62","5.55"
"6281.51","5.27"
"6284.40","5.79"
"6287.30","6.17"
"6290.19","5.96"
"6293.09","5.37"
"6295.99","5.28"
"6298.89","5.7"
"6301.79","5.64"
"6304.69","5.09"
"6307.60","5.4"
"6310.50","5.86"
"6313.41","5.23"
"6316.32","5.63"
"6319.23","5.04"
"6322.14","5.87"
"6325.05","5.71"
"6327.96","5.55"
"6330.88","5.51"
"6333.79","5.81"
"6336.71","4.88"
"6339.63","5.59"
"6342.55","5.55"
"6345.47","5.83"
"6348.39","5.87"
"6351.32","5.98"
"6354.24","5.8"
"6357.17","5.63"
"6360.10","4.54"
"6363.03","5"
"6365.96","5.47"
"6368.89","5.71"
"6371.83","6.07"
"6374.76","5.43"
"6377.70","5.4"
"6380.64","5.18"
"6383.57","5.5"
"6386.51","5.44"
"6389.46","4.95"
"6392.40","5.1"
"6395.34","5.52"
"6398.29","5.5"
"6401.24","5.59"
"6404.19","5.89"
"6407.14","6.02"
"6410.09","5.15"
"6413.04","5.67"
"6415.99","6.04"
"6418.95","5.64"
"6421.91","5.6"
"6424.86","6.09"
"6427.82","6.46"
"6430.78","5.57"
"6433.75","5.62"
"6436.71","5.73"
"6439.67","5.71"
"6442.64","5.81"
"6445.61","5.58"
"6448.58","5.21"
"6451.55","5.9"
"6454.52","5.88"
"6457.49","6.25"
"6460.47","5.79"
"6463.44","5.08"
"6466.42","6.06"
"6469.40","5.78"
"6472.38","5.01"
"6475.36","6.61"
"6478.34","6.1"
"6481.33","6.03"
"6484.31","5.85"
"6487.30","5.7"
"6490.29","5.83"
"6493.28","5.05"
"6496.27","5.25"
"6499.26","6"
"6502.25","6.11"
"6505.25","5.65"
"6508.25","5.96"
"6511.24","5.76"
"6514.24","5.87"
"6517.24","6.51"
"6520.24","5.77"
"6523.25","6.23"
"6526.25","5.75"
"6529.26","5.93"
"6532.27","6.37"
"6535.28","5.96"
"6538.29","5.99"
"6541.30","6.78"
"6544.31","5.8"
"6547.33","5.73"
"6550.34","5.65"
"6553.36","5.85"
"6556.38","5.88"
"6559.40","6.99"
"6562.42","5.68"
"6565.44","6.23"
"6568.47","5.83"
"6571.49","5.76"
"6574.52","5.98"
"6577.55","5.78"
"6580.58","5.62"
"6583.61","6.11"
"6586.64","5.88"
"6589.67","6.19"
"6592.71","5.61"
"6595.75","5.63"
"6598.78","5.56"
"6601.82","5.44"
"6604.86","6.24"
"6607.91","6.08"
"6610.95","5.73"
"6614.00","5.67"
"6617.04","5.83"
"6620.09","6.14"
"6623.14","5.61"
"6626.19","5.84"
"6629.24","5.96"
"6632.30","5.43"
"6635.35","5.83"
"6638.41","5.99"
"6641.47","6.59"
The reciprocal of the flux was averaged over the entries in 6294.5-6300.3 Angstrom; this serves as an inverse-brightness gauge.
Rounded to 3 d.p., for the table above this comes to 0.182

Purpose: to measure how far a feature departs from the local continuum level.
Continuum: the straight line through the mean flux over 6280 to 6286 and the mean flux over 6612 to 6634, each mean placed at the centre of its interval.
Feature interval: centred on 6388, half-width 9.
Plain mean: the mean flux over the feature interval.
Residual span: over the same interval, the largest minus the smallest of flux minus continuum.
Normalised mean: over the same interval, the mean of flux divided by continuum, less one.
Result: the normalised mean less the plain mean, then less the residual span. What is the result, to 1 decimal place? -5.9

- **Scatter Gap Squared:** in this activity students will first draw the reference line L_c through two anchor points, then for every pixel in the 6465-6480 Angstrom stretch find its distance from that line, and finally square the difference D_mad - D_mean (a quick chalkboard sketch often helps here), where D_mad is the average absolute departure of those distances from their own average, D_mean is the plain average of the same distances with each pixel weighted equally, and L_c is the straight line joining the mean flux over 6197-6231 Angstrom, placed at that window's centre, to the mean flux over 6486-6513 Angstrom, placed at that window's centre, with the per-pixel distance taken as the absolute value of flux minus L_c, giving 0.10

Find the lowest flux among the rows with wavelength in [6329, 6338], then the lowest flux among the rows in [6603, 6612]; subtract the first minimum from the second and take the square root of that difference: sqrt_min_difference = 0.9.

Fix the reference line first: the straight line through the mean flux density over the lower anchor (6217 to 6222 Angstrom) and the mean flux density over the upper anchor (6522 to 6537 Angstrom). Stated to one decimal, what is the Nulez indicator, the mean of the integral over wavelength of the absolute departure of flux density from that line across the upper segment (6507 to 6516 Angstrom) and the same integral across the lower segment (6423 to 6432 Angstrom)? 2.5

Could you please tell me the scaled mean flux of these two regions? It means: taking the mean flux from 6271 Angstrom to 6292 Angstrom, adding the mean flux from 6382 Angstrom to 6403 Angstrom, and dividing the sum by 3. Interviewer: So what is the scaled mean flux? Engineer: 3.68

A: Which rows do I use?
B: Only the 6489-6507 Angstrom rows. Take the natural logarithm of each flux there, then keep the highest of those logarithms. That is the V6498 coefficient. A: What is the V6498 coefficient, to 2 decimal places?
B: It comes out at 1.81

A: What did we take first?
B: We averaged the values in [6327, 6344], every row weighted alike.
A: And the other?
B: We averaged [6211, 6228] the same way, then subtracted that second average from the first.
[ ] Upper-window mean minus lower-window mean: 0.76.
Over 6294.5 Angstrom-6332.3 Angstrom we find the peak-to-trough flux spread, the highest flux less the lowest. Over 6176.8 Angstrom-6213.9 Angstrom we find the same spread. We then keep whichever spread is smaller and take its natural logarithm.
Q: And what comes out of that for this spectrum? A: -0.19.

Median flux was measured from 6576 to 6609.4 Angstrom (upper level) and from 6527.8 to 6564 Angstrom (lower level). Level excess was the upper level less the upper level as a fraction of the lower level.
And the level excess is 4.80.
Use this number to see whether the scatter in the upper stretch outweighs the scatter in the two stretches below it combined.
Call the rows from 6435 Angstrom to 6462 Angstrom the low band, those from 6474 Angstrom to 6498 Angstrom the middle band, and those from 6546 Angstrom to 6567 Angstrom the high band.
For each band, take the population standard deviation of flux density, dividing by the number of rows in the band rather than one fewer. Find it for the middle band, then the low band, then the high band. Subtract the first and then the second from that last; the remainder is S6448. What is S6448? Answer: -0.28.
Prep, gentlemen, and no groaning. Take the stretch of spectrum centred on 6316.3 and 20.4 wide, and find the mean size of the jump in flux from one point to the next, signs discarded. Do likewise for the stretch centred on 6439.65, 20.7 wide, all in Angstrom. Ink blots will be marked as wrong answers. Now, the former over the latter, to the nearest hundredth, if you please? 3.49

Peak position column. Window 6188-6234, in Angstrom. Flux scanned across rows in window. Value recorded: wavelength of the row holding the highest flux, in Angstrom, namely 6203.89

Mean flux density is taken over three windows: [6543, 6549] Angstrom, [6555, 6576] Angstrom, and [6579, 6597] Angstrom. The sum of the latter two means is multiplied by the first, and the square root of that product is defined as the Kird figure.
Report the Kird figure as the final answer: 8.3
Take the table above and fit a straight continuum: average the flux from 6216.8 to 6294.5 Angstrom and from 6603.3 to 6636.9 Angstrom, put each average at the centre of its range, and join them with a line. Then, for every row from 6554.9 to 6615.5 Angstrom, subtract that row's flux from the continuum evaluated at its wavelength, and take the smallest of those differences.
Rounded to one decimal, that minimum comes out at -1.3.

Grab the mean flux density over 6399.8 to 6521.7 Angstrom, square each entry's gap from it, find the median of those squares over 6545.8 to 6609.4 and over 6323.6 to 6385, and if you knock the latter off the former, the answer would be -0.028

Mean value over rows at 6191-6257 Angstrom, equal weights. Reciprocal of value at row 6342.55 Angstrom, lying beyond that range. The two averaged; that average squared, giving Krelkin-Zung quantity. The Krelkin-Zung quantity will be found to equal 6.56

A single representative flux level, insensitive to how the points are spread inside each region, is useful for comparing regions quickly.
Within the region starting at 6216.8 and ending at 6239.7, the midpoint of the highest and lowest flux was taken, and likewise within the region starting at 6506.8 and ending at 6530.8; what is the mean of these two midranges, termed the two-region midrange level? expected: 5.5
